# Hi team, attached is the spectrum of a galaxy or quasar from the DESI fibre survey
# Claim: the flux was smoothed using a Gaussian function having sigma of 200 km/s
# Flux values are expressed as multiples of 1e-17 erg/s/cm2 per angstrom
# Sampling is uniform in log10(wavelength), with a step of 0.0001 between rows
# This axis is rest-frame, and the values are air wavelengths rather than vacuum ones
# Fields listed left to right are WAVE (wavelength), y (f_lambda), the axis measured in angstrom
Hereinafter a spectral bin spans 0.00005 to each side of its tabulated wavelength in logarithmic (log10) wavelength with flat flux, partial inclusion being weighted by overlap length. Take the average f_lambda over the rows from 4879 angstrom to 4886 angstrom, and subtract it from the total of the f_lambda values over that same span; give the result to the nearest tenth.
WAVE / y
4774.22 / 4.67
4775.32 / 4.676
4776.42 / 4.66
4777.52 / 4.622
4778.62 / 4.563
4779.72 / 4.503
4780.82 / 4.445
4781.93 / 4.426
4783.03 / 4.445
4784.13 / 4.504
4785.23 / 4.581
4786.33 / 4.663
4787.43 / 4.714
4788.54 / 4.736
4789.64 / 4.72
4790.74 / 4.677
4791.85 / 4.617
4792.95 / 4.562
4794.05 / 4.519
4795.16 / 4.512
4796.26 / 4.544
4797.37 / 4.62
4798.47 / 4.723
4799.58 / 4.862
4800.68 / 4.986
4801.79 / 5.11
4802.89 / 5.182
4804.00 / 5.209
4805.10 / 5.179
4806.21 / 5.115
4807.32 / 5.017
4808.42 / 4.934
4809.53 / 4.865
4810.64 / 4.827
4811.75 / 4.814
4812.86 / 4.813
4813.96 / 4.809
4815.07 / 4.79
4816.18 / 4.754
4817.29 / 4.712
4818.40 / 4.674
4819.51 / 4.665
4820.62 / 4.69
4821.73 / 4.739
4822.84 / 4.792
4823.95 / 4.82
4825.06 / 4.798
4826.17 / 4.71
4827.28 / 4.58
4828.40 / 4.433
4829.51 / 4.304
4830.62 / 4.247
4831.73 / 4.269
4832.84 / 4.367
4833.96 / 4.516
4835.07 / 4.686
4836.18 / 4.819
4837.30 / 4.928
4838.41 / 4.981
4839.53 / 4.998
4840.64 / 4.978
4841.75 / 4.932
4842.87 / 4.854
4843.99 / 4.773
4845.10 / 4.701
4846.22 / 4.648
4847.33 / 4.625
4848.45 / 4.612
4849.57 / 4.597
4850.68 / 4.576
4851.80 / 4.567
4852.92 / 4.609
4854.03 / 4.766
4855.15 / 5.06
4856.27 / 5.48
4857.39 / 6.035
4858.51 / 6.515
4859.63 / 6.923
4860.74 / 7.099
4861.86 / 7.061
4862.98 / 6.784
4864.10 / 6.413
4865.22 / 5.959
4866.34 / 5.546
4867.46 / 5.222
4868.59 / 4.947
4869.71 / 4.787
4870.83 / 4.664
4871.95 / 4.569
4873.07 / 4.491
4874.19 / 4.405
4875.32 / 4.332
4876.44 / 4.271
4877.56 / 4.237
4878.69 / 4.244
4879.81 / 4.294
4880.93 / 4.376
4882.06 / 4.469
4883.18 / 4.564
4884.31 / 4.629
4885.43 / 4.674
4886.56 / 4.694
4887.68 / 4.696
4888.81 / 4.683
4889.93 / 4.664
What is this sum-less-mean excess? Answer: 22.5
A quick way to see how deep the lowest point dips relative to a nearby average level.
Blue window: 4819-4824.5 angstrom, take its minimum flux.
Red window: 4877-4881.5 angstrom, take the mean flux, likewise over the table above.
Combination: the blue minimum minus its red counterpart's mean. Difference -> 0.4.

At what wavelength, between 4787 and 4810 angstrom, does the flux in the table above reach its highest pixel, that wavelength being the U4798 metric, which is 4804.00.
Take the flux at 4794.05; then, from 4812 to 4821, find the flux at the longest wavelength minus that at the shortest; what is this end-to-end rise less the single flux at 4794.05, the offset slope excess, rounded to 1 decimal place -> -4.6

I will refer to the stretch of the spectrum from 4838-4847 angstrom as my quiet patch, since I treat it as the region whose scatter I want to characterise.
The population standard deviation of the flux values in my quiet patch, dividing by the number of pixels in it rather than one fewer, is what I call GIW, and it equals 0.13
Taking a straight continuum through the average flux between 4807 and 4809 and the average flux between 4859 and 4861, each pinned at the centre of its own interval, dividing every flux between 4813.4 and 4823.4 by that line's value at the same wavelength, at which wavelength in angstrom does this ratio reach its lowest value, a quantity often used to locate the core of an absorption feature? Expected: 4820.62 angstrom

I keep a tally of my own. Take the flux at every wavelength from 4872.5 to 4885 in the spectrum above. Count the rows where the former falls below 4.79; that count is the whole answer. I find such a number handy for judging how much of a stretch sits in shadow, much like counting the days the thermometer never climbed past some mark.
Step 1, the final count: 11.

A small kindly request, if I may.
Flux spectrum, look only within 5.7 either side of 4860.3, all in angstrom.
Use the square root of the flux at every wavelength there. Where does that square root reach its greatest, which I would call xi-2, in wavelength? 4860.74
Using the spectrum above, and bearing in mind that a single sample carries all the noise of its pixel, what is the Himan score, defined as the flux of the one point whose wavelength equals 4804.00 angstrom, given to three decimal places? 5.209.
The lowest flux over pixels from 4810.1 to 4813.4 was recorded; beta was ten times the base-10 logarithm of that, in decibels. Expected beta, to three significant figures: 6.82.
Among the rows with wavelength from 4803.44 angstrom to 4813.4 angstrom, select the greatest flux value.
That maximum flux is 5.209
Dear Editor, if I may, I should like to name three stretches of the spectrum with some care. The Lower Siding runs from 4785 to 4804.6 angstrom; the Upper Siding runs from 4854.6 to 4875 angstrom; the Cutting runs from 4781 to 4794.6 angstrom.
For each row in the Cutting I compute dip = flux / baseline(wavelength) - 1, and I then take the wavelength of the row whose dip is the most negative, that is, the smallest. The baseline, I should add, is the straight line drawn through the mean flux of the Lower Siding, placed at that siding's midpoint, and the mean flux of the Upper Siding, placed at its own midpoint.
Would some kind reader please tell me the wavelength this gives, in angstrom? 4794.05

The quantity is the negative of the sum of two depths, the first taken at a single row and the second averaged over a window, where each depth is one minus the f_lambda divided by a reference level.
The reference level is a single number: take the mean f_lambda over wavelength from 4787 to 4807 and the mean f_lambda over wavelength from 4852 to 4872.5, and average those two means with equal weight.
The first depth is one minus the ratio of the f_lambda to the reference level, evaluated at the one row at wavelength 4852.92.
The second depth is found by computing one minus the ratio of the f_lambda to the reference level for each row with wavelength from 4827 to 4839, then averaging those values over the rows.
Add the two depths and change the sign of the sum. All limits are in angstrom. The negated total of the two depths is -0.25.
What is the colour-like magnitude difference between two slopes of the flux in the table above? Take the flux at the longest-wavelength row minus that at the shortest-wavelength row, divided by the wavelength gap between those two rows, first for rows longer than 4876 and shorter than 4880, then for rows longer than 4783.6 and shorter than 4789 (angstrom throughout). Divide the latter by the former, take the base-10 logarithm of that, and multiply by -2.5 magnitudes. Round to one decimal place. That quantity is -2.2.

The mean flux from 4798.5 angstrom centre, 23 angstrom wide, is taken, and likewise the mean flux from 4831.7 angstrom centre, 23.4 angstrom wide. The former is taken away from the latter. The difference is -0.14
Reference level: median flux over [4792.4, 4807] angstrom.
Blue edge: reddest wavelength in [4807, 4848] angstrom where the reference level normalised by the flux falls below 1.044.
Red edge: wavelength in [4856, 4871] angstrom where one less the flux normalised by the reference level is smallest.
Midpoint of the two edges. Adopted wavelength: 4852.9 angstrom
